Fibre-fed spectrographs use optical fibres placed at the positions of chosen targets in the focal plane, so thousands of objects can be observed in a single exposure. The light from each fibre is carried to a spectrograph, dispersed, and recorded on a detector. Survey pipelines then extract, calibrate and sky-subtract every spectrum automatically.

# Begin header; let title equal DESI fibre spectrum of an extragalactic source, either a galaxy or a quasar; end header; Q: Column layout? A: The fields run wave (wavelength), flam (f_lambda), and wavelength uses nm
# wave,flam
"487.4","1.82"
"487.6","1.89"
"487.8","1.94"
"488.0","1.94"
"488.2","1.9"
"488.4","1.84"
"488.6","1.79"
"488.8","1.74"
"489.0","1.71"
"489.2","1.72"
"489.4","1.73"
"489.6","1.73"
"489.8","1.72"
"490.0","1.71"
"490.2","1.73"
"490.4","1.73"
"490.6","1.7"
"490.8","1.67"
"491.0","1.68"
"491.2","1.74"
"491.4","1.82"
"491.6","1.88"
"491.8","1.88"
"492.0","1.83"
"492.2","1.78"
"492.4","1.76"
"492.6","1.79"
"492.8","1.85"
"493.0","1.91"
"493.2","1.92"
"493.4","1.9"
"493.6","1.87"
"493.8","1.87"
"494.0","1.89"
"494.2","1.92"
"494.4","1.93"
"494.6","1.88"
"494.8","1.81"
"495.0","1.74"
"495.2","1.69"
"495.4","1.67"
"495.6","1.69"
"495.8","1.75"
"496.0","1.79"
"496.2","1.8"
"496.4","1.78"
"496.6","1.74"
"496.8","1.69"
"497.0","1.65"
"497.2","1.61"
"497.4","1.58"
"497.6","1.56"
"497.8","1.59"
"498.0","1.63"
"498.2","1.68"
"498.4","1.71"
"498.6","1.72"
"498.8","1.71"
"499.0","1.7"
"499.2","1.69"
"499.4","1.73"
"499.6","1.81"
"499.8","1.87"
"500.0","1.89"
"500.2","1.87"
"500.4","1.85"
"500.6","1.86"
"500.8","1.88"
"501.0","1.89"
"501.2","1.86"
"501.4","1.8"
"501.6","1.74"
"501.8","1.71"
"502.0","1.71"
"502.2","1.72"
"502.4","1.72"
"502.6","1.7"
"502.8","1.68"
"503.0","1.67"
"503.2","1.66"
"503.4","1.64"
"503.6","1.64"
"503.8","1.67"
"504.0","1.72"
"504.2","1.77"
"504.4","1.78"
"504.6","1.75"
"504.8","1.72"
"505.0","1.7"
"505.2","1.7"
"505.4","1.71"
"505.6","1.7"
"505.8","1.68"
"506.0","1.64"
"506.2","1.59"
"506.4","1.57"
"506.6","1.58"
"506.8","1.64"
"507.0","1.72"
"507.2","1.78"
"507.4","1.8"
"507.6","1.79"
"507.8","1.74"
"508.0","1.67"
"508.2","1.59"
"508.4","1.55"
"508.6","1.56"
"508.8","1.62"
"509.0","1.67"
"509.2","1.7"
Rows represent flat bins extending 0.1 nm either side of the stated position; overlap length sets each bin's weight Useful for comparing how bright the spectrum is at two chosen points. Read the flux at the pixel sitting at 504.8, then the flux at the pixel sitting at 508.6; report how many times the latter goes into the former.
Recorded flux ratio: 1.10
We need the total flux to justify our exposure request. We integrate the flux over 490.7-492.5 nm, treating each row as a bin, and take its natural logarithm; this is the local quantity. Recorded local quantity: 1.2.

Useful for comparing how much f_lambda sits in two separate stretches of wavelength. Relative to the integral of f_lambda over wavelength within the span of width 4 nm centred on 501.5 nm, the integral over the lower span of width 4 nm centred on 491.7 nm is 1.01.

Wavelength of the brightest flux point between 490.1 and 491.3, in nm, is 491.2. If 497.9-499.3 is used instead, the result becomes 498.6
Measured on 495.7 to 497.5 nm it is 496.2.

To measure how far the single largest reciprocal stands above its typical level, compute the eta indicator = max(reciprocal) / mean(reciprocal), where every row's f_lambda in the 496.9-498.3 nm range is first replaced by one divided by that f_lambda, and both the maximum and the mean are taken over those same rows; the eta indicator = 1.03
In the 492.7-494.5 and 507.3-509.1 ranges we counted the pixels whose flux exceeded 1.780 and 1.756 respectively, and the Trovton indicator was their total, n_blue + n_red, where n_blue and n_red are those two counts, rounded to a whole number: 11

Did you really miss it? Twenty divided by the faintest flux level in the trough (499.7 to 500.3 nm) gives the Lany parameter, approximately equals 10.7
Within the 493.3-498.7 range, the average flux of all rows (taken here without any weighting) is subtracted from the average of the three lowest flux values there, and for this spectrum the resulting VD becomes -0.17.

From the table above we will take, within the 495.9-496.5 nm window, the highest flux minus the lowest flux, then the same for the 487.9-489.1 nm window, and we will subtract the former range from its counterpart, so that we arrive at 0.21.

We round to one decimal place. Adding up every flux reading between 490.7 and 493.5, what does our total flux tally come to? 25.4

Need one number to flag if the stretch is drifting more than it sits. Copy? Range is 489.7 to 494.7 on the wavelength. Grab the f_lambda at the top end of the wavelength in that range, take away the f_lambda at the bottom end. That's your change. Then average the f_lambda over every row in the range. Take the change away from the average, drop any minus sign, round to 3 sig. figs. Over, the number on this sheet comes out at 1.65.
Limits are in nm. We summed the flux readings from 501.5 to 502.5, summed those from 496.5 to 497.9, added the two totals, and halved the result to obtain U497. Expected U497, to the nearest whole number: 10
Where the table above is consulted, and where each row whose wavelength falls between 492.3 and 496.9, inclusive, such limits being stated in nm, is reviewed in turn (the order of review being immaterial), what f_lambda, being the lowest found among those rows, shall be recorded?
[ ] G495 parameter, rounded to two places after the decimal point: 1.67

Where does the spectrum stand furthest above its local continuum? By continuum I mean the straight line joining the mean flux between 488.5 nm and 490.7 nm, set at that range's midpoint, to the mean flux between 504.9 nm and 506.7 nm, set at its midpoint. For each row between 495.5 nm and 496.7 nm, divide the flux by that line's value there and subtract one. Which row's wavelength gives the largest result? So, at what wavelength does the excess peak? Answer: 496.2 nm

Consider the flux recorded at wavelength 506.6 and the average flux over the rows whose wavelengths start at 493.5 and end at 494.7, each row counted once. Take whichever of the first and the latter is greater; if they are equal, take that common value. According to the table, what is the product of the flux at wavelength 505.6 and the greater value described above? 3.22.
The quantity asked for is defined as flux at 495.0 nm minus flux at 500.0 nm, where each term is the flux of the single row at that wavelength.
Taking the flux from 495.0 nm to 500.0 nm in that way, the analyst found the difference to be -0.15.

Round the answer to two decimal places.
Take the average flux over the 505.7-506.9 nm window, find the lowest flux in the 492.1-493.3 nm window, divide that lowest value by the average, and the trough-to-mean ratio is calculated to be 1.09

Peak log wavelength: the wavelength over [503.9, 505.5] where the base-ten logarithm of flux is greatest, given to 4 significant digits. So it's 504.4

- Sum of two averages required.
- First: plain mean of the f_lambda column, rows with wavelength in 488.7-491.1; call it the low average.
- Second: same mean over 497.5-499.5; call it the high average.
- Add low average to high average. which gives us 3.39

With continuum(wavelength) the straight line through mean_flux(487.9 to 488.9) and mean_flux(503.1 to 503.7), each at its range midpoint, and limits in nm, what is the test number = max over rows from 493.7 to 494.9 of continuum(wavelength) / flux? 0.97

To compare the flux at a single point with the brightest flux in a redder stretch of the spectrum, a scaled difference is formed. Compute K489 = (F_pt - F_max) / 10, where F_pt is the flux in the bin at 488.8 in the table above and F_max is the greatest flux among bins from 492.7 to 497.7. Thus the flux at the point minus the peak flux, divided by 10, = -0.019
